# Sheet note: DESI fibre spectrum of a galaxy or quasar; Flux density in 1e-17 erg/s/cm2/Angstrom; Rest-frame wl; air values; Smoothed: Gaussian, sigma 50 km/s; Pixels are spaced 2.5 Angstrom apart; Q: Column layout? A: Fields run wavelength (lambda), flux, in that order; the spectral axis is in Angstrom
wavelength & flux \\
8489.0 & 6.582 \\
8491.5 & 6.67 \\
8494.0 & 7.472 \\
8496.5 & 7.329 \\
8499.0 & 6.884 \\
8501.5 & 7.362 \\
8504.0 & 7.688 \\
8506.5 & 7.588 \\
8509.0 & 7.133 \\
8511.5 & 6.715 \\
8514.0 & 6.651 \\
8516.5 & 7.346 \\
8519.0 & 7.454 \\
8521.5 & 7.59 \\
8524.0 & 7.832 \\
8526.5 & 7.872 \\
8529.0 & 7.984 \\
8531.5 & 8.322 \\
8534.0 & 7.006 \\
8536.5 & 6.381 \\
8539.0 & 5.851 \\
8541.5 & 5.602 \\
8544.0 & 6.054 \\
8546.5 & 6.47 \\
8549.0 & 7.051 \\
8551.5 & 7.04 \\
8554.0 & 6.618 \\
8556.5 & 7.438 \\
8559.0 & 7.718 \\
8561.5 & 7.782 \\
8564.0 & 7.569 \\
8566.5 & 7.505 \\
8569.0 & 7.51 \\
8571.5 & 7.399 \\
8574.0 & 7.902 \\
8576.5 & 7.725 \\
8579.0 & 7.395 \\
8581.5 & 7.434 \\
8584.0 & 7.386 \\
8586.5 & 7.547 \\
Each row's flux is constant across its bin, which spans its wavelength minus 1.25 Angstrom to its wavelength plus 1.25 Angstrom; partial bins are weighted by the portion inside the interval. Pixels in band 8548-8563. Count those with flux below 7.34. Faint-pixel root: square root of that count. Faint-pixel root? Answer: 1.7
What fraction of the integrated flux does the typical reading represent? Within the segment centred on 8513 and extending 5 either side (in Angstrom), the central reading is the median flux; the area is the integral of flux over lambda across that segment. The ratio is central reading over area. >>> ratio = 0.099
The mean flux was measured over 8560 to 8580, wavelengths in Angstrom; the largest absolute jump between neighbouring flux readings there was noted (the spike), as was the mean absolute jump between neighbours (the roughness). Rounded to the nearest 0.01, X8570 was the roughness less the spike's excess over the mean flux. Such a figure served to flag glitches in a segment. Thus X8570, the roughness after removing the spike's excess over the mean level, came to 7.30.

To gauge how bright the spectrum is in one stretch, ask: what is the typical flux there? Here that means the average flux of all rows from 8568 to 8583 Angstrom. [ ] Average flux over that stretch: 7.56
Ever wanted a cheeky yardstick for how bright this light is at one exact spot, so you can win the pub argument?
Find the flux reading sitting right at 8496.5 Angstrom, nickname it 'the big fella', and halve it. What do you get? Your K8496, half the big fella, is 3.7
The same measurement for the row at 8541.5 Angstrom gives 2.8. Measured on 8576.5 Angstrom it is 3.9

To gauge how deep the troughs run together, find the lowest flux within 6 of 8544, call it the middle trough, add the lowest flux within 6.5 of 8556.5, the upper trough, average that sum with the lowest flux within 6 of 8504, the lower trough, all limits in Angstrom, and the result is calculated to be 9.6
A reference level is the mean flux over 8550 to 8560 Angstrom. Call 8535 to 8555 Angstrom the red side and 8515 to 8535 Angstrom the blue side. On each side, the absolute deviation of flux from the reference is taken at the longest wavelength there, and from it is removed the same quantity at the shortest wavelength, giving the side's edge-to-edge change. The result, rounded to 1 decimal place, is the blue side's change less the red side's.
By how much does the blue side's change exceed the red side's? 0.3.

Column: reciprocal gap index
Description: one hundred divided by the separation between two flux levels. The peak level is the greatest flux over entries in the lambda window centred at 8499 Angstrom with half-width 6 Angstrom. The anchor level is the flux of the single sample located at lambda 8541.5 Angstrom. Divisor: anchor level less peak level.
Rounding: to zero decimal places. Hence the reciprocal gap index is -48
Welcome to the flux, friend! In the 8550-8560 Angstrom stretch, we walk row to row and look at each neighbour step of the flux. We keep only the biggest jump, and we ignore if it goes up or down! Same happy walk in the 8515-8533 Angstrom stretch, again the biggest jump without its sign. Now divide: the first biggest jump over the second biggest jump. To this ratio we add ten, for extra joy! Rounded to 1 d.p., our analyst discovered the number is 12.4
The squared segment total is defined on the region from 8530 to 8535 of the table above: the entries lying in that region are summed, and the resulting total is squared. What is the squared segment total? 235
